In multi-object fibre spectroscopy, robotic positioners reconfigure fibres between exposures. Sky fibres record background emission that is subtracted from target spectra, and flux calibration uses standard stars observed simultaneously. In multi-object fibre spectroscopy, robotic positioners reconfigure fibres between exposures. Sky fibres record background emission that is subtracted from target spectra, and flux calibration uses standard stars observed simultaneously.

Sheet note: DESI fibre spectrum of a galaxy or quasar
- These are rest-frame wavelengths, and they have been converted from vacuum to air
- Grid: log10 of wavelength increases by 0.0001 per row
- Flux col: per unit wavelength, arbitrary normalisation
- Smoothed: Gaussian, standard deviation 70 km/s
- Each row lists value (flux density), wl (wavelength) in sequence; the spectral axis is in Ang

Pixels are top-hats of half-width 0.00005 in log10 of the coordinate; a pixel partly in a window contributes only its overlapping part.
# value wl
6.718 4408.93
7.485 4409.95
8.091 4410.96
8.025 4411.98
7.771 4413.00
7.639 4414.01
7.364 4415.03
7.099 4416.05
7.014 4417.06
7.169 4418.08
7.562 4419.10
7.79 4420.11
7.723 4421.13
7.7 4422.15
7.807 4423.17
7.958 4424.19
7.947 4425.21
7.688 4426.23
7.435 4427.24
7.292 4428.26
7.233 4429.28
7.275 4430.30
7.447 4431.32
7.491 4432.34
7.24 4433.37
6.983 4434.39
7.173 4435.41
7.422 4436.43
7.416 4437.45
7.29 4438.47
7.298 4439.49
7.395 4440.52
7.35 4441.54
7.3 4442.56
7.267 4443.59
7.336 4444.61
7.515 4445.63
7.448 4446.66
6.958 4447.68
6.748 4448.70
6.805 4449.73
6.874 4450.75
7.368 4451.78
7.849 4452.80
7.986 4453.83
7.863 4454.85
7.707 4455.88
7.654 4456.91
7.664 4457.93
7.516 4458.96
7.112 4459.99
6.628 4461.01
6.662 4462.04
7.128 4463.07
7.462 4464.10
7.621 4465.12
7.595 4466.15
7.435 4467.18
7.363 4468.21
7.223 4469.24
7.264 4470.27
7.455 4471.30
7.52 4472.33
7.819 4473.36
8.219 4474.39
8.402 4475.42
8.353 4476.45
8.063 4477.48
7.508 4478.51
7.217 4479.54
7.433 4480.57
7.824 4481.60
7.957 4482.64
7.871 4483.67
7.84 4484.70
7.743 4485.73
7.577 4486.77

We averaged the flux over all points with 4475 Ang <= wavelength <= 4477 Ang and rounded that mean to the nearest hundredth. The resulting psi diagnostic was 8.38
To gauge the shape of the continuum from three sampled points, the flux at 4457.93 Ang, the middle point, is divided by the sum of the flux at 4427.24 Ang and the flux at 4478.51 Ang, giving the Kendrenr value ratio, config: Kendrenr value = 0.51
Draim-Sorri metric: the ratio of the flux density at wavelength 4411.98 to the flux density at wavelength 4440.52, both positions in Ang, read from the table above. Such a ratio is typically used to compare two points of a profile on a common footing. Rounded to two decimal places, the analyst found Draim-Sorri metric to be 1.09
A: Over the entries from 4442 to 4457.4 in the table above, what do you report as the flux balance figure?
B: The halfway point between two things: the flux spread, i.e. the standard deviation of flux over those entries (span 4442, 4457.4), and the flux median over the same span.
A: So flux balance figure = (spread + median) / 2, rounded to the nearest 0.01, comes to 3.88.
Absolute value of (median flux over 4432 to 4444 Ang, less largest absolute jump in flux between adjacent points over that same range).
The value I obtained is 7.04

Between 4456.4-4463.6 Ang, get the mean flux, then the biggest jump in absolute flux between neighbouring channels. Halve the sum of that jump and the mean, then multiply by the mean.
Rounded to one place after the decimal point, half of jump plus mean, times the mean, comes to 27.6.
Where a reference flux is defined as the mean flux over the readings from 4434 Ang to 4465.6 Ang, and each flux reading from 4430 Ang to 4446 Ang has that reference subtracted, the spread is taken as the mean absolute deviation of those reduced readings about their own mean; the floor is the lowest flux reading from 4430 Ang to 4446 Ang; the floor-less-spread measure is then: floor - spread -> 6.89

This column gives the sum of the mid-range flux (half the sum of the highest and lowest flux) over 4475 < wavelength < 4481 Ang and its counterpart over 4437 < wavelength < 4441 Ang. 15.2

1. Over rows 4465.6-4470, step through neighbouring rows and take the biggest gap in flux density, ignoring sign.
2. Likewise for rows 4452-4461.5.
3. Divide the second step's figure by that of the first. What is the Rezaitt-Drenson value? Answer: 3.0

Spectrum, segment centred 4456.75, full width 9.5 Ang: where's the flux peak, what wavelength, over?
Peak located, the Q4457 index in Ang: 4453.83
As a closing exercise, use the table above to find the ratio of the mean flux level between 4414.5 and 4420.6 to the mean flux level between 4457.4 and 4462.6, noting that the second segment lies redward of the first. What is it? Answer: 1.03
